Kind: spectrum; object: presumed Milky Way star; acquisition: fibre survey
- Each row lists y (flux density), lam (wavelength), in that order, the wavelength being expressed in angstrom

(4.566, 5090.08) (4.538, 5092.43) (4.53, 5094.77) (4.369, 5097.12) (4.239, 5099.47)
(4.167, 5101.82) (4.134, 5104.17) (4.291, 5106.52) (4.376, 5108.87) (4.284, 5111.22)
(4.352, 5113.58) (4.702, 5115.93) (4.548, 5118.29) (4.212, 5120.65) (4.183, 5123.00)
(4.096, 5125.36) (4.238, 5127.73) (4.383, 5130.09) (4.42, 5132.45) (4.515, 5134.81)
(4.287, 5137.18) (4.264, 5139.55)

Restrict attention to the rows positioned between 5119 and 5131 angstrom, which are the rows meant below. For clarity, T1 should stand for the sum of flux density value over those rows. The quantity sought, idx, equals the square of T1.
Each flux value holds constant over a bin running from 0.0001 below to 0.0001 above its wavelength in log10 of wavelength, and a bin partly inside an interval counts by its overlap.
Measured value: 446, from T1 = 21.1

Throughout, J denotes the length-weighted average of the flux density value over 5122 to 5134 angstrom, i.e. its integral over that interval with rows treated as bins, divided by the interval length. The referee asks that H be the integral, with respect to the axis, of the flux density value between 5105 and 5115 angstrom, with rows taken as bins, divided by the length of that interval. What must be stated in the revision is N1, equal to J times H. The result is 18.5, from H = 4.33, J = 4.27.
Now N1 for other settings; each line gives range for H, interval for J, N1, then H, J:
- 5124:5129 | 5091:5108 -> 18.0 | 4.17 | 4.33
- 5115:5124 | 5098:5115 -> 18.8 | 4.41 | 4.27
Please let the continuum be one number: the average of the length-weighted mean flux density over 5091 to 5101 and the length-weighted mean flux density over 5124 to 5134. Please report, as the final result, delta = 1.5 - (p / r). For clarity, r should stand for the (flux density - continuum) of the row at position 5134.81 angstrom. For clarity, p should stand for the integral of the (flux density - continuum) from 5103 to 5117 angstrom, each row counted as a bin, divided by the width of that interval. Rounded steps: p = 0.00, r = 0.2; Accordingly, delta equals 1.5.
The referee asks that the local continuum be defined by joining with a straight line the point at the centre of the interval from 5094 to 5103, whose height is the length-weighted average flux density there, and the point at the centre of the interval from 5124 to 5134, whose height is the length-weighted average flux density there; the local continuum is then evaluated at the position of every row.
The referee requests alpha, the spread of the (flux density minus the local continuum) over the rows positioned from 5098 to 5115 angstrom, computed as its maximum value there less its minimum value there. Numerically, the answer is 0.25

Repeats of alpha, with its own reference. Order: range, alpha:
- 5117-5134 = 0.45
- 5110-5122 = 0.49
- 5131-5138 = 0.23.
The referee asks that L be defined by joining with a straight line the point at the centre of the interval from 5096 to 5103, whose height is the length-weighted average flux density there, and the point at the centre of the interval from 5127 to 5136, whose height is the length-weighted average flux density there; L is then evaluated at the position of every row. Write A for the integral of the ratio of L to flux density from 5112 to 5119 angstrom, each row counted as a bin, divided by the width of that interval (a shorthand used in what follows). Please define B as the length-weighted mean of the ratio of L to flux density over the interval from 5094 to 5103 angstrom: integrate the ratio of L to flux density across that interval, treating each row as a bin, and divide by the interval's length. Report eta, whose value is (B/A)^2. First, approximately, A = 0.958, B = 0.98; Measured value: 1.06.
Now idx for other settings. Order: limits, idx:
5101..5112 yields 452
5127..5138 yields 477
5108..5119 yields 496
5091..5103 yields 477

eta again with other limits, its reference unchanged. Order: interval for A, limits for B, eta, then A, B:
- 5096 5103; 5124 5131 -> 1.07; 0.999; 1.03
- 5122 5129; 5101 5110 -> 0.93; 1.046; 1.01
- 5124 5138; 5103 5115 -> 0.97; 1.018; 1.00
